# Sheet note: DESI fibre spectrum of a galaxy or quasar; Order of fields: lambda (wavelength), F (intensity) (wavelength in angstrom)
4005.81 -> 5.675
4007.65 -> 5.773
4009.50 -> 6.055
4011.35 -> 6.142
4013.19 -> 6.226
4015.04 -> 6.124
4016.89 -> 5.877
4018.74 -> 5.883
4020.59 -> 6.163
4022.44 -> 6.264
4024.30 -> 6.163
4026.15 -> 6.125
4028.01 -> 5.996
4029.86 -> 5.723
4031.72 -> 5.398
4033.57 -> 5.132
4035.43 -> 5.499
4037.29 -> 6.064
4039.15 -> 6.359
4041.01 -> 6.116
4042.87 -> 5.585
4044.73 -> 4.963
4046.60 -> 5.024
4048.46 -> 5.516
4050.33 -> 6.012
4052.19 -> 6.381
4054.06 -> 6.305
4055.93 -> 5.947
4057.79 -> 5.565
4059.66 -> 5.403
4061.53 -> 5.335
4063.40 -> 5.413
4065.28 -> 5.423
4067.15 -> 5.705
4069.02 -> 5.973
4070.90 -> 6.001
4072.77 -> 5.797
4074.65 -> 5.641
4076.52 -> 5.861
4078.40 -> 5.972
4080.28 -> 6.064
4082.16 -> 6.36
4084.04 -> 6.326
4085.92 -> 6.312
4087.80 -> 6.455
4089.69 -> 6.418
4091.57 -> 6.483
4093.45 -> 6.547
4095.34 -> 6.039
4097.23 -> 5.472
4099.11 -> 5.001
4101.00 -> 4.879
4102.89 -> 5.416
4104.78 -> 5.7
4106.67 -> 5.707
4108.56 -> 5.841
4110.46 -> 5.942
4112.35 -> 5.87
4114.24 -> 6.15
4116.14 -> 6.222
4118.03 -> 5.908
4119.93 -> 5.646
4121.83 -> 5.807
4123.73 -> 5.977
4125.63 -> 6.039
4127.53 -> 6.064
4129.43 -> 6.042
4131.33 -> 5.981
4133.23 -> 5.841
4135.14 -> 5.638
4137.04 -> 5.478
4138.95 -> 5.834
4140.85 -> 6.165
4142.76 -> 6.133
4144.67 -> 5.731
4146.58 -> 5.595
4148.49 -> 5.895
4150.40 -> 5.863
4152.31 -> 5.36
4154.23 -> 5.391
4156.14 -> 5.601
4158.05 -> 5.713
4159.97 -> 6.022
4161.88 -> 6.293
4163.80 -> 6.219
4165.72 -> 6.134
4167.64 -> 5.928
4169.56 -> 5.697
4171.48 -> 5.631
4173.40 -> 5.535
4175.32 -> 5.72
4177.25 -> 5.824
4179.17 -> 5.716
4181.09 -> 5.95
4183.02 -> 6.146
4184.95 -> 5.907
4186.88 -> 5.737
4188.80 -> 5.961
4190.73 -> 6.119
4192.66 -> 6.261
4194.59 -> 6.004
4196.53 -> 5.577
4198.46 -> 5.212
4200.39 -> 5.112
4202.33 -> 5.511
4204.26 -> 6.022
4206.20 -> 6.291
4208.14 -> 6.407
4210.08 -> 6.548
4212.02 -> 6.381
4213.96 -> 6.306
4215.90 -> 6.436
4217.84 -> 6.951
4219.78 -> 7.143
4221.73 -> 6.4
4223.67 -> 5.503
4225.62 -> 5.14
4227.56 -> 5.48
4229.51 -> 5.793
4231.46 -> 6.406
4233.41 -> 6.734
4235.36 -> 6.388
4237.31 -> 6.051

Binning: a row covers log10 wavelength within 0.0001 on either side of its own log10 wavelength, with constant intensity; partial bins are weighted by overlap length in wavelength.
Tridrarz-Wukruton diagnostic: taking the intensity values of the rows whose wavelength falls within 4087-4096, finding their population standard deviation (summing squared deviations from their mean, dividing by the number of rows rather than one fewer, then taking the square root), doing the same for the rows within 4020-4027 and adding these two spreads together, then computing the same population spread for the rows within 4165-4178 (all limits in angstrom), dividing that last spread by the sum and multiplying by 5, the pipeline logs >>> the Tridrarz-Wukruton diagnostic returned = 4.0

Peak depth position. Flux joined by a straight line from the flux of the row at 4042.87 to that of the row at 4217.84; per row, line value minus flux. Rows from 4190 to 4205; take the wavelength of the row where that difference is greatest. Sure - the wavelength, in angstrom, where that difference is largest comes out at 4200.39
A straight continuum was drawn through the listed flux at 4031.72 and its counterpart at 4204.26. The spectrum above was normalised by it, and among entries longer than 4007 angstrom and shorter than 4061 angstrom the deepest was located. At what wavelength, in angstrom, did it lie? 4044.73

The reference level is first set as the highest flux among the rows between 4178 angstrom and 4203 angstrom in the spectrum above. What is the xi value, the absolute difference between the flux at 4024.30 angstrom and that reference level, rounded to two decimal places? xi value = 0.10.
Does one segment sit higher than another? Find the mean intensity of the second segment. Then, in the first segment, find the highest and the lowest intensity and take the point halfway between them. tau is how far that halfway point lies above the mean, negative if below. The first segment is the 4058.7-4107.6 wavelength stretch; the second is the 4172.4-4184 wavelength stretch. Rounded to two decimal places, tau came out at -0.10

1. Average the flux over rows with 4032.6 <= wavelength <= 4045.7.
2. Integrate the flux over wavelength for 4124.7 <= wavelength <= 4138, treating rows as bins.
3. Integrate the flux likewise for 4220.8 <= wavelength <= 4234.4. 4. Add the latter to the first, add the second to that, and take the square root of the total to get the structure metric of 12.8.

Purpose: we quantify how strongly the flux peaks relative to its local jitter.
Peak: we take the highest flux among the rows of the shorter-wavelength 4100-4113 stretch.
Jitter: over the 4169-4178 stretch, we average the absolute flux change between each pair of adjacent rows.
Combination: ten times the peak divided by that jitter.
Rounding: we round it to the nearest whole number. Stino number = 527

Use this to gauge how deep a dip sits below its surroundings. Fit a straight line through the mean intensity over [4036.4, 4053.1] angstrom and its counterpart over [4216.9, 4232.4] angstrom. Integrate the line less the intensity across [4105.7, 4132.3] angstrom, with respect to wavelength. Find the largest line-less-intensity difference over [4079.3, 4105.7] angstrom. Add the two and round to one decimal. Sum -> 0.2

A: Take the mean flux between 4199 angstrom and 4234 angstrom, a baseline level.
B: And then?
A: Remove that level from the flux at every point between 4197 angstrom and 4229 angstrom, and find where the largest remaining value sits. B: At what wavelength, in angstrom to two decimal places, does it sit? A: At 4219.78 angstrom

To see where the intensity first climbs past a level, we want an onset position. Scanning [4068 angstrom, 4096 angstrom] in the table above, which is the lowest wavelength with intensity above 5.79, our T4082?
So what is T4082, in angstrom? 4069.02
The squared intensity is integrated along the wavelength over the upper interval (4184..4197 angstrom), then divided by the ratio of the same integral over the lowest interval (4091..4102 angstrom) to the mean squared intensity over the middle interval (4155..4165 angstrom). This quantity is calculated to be 45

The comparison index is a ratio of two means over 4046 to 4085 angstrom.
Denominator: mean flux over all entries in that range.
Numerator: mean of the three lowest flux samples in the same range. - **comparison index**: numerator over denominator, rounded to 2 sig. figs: 0.90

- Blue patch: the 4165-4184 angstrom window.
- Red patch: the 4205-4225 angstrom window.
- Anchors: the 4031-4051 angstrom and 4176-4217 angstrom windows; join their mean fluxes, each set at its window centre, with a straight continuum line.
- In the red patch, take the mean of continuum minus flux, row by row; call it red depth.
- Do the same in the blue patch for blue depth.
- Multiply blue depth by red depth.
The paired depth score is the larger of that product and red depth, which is -0.04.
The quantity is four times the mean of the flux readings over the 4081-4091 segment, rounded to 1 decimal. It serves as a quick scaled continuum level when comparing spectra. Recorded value 25.5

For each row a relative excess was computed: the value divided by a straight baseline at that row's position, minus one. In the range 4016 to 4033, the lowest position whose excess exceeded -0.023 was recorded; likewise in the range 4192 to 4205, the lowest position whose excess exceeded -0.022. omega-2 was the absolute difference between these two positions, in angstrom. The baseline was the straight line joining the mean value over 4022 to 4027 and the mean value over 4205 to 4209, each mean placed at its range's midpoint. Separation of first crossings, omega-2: 172.1 angstrom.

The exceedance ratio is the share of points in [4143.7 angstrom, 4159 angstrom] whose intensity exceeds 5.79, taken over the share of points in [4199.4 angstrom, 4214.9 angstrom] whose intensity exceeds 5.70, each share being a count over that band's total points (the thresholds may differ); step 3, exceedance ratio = 0.33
